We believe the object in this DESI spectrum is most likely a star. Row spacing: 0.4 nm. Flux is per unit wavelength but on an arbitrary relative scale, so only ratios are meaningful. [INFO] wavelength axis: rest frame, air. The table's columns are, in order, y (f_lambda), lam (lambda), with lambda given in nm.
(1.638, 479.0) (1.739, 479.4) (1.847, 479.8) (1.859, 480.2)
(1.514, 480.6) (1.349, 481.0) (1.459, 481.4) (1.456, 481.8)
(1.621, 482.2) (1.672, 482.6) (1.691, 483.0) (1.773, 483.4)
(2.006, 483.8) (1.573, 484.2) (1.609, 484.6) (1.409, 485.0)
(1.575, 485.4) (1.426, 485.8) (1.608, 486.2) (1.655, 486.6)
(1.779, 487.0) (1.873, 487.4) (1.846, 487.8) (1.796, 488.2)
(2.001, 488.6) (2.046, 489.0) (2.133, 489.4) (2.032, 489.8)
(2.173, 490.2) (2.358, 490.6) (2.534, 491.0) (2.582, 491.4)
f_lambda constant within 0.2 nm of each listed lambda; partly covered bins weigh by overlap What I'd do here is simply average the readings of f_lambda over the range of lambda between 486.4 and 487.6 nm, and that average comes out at 1.77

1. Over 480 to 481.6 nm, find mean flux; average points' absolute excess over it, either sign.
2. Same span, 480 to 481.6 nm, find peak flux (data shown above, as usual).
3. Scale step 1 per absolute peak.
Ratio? 0.084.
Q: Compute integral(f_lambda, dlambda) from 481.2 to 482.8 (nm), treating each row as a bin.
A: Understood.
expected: 2.5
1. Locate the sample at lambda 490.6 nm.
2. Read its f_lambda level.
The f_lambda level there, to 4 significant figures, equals 2.358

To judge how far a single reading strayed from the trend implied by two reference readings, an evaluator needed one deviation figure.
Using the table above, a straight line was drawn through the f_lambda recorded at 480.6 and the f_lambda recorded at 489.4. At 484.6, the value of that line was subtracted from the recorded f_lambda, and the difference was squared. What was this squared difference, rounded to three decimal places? 0.035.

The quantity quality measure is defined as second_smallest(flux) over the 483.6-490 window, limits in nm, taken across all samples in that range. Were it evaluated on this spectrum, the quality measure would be 1.426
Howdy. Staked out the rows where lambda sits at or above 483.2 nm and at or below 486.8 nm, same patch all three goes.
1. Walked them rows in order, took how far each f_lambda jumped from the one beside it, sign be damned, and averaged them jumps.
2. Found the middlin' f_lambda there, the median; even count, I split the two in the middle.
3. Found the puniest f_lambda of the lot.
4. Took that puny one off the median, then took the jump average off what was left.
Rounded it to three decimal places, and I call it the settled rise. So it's 0.018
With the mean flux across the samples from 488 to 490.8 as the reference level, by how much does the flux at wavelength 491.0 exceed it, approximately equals 0.5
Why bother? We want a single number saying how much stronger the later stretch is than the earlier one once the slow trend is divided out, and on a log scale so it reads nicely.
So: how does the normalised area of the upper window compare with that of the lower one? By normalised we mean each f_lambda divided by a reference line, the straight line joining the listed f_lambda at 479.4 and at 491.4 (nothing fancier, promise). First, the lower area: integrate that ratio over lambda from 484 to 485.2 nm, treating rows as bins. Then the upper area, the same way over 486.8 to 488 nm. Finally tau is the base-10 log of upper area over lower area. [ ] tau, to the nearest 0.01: 0.04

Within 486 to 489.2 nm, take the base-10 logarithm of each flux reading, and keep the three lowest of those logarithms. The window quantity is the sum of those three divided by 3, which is 0.23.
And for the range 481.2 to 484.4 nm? 0.17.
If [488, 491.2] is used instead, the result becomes 0.29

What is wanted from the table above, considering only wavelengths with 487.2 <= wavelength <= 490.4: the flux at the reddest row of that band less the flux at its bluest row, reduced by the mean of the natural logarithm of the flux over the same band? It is -0.385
